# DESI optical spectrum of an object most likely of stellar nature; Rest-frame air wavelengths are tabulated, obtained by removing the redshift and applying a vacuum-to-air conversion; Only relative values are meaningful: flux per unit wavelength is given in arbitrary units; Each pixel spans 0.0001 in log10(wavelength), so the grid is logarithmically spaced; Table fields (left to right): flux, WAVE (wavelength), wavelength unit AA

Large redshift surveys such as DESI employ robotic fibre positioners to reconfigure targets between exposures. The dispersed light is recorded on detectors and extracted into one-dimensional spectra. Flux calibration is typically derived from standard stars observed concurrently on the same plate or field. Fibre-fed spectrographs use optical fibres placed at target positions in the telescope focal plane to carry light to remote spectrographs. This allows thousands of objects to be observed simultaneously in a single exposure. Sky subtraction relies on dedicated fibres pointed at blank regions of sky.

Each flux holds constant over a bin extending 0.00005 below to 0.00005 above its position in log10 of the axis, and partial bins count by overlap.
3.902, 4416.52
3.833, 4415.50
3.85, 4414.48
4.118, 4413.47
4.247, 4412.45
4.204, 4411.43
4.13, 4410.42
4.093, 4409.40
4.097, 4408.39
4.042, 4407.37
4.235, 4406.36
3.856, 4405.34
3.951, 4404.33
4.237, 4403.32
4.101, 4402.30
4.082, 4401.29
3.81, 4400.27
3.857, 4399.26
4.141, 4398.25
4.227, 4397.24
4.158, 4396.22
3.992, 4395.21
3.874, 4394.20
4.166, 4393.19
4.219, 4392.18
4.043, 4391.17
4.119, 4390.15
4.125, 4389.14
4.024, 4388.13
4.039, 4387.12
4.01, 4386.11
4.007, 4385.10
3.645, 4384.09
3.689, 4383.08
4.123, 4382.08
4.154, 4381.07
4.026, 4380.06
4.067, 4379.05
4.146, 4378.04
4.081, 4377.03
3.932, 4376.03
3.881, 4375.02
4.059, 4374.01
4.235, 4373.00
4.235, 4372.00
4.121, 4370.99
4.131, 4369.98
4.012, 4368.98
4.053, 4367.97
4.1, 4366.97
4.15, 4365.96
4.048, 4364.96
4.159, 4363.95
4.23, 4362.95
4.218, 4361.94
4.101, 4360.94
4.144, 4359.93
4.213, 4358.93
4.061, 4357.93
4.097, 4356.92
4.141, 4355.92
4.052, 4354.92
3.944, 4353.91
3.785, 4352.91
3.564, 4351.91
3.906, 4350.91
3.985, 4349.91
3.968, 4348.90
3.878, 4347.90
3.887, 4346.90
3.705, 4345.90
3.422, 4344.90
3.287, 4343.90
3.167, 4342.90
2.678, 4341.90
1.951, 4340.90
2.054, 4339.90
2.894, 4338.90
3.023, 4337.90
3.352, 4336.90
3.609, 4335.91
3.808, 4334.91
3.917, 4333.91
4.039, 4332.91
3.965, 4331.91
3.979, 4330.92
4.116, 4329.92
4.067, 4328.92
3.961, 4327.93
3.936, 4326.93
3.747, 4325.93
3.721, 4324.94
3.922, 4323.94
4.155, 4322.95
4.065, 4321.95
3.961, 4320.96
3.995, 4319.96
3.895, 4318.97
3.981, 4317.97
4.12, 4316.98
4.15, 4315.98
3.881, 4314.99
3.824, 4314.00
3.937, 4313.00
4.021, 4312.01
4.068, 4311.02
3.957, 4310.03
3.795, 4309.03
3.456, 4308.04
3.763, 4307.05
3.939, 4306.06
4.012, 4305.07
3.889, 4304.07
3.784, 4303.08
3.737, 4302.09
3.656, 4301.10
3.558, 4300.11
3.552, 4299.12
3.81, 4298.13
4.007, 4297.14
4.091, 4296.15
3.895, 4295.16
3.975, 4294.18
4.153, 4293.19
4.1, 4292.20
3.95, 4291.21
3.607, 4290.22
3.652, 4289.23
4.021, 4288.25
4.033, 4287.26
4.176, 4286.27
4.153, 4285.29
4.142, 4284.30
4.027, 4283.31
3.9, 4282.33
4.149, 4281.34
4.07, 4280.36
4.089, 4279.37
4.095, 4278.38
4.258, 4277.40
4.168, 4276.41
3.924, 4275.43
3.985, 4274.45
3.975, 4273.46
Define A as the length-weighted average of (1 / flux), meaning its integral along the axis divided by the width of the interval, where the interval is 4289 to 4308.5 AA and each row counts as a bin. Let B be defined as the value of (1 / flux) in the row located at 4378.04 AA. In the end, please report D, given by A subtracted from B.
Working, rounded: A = 0.262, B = 0.241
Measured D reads -0.020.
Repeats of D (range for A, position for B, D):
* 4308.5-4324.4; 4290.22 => 0.026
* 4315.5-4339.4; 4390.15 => -0.019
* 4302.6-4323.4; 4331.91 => -0.002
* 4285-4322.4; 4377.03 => -0.011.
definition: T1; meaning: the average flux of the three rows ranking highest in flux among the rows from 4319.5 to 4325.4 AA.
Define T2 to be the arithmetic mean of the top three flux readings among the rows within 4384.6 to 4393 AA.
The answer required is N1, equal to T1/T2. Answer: 0.98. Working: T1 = 4.07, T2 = 4.15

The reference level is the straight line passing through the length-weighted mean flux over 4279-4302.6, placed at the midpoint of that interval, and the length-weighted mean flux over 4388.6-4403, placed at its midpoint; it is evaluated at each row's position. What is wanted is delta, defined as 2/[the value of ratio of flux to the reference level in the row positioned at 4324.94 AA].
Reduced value 2.14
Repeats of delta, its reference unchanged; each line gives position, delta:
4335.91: 2.21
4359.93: 1.94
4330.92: 2.00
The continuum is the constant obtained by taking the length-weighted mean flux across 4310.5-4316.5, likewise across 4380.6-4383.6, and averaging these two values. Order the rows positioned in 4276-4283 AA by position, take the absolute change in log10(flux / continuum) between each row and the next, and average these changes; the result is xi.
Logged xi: 0.0107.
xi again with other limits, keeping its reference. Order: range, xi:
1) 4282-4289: 0.0077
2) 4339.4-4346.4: 0.0501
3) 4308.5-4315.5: 0.0106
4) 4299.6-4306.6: 0.0100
